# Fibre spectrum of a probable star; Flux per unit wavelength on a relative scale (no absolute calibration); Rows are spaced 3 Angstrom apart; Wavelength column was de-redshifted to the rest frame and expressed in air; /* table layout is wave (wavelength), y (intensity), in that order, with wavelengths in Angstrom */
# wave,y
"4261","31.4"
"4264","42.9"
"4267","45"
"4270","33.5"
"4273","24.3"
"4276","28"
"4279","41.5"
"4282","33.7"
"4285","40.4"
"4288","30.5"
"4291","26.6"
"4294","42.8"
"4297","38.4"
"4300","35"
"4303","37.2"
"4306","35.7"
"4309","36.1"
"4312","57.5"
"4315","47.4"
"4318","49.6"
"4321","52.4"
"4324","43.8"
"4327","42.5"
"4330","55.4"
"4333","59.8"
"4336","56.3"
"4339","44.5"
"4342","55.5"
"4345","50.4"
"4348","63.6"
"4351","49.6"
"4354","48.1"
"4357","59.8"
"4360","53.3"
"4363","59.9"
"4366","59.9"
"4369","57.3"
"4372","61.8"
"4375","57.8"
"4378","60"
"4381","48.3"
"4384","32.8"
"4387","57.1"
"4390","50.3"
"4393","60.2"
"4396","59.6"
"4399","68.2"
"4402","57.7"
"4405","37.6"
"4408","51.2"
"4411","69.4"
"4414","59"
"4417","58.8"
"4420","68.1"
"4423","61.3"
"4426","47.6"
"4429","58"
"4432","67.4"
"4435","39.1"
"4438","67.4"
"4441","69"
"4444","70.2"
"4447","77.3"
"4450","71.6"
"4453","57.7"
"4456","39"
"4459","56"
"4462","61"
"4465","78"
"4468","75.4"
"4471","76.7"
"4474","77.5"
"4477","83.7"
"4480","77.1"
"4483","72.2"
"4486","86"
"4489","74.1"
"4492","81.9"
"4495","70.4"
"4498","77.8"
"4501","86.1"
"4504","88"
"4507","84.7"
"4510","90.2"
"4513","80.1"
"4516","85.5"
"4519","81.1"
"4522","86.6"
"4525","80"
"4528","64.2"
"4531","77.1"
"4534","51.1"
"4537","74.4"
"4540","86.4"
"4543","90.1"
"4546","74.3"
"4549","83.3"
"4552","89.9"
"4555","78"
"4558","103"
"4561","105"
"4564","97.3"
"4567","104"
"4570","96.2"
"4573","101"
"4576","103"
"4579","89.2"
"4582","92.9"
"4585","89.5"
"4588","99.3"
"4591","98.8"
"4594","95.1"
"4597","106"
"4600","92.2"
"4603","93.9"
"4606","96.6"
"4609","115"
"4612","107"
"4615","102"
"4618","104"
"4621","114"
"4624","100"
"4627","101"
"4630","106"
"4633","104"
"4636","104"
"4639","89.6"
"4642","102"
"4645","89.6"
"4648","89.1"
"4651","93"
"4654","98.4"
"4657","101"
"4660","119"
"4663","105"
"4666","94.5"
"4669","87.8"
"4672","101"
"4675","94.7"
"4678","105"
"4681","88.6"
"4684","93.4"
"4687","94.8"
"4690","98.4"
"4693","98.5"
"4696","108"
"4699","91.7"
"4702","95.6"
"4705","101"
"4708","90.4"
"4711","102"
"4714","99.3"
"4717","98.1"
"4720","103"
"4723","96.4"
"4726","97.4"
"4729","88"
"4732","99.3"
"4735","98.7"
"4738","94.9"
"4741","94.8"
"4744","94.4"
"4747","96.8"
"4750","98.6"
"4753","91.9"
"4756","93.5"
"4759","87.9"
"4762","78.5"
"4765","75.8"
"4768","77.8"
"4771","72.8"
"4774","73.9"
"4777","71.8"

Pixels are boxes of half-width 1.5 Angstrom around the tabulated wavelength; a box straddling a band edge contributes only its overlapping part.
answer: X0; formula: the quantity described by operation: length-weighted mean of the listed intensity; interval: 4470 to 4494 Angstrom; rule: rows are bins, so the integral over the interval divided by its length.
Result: 79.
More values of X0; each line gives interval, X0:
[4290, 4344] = 46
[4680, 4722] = 97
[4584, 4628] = 101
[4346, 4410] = 55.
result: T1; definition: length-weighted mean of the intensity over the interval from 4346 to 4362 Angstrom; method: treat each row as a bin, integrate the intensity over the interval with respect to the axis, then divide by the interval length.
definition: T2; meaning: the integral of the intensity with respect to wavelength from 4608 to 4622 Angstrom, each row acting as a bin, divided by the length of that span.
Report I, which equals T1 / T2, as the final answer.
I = 0.5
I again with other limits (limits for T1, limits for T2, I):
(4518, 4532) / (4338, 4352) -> 1.5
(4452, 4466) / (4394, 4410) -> 1.0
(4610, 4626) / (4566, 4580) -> 1.1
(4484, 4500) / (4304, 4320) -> 1.7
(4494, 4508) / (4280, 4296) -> 2.3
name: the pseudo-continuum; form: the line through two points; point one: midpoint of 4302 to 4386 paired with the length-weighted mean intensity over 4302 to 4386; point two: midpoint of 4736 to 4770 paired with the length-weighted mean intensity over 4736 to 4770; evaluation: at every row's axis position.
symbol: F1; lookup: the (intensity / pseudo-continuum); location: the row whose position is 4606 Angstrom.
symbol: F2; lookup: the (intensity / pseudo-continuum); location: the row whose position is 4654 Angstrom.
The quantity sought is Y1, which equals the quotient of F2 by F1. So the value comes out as 0.96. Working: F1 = 1.28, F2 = 1.23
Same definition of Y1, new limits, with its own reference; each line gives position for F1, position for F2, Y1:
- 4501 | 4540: 0.95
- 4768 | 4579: 1.42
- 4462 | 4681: 1.10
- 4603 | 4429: 0.79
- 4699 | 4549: 1.09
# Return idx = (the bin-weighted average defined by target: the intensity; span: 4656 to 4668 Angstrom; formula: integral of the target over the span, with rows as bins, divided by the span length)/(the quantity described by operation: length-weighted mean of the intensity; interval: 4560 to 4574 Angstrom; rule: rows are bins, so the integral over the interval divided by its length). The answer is 1.0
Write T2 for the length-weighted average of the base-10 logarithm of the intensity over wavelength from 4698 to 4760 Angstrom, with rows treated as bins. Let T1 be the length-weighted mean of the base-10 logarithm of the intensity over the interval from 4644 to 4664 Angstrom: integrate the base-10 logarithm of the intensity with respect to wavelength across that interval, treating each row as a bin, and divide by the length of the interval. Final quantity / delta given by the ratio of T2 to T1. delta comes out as 0.99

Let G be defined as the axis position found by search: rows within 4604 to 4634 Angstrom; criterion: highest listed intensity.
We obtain 4609 Angstrom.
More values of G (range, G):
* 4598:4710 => 4660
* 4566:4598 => 4597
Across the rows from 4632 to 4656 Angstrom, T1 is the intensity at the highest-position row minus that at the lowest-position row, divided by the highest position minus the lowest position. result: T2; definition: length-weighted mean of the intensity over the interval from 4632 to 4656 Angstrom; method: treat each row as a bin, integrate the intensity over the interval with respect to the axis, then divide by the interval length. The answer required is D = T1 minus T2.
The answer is -96.4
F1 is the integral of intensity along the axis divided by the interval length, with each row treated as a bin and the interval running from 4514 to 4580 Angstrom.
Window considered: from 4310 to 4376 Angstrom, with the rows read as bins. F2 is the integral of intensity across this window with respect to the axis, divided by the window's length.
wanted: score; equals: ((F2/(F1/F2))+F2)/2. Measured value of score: 44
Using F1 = 86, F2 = 54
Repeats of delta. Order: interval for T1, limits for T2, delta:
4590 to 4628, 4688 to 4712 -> 0.99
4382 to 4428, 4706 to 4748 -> 1.14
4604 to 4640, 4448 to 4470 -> 0.89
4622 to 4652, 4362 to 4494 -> 0.90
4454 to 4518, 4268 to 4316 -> 0.83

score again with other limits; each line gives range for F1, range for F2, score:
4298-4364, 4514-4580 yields 118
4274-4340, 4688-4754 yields 160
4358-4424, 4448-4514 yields 87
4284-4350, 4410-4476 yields 77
